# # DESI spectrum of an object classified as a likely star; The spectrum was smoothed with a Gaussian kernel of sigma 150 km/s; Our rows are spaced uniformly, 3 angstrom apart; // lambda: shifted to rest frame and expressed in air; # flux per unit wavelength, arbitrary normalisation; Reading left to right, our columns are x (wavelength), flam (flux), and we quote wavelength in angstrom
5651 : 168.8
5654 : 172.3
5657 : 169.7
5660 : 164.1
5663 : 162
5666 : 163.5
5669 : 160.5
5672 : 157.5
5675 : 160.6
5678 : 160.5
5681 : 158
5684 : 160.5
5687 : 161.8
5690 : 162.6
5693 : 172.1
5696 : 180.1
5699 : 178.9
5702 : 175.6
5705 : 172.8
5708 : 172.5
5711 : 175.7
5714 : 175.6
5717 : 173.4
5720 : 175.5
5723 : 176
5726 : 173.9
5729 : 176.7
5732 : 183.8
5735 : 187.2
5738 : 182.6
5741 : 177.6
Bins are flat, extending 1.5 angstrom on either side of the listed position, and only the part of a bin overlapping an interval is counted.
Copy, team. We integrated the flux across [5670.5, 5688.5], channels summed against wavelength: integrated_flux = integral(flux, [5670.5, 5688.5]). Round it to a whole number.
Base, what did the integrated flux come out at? 2877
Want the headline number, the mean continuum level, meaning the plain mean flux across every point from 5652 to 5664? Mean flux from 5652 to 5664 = 167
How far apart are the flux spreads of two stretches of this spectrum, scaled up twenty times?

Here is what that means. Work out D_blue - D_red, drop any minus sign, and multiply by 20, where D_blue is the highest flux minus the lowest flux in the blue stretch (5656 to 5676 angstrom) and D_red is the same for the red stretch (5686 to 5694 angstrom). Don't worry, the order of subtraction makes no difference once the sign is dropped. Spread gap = 38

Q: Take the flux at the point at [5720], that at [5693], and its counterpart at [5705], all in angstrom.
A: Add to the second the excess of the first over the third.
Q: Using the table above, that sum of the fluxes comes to 175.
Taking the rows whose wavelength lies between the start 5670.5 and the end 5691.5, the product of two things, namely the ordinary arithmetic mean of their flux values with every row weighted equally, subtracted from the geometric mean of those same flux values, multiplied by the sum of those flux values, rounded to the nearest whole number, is -10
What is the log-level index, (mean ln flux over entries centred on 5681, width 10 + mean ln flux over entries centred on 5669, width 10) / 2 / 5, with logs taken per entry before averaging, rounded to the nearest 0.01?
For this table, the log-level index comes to 1.02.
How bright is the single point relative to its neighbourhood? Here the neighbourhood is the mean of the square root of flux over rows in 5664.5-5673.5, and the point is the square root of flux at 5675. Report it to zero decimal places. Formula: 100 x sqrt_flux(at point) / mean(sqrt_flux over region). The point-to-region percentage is 100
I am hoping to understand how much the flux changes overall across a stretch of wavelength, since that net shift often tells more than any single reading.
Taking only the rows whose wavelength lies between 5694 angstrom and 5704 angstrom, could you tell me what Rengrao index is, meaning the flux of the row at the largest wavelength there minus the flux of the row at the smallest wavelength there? -4.5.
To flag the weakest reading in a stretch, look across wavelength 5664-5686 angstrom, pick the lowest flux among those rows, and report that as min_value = 157.5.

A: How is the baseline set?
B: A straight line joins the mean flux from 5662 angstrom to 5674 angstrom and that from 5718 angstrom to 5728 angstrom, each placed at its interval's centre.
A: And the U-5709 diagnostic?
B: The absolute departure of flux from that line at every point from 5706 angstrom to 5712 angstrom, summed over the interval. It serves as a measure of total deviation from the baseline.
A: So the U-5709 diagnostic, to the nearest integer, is 5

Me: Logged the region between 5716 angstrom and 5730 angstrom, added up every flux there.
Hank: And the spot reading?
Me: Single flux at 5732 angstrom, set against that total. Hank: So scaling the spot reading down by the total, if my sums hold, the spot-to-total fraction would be 0.210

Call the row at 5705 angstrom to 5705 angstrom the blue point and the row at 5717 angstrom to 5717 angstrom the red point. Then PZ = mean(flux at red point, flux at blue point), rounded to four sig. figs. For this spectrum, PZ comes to 173.1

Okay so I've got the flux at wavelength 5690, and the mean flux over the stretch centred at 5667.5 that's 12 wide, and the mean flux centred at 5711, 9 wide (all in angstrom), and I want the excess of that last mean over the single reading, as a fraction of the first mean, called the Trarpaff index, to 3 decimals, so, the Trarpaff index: 0.075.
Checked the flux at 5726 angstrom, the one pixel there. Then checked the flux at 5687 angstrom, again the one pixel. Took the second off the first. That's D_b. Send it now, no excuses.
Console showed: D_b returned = 12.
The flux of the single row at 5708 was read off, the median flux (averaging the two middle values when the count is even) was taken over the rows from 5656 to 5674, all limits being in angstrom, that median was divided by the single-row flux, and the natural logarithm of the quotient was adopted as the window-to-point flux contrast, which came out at -0.058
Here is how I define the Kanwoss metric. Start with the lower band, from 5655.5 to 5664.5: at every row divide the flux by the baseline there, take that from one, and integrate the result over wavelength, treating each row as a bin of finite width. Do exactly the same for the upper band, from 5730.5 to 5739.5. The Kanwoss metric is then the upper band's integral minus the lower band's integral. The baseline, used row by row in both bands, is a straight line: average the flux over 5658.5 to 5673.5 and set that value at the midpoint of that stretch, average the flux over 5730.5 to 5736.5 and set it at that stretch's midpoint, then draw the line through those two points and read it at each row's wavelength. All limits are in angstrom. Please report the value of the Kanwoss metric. 0.41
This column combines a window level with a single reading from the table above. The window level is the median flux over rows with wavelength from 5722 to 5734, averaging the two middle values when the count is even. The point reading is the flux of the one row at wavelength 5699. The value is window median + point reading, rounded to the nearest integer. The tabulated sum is 355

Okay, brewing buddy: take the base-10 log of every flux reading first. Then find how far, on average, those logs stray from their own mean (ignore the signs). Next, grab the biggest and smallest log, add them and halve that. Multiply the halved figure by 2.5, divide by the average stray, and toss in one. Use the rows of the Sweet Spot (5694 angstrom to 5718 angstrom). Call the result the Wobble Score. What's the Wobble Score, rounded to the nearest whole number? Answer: 1132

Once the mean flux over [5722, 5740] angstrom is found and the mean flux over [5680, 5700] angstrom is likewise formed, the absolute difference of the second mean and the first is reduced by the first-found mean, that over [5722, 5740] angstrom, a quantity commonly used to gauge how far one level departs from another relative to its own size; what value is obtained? -168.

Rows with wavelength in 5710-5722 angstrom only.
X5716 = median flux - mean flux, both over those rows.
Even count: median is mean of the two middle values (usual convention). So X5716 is 0.5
